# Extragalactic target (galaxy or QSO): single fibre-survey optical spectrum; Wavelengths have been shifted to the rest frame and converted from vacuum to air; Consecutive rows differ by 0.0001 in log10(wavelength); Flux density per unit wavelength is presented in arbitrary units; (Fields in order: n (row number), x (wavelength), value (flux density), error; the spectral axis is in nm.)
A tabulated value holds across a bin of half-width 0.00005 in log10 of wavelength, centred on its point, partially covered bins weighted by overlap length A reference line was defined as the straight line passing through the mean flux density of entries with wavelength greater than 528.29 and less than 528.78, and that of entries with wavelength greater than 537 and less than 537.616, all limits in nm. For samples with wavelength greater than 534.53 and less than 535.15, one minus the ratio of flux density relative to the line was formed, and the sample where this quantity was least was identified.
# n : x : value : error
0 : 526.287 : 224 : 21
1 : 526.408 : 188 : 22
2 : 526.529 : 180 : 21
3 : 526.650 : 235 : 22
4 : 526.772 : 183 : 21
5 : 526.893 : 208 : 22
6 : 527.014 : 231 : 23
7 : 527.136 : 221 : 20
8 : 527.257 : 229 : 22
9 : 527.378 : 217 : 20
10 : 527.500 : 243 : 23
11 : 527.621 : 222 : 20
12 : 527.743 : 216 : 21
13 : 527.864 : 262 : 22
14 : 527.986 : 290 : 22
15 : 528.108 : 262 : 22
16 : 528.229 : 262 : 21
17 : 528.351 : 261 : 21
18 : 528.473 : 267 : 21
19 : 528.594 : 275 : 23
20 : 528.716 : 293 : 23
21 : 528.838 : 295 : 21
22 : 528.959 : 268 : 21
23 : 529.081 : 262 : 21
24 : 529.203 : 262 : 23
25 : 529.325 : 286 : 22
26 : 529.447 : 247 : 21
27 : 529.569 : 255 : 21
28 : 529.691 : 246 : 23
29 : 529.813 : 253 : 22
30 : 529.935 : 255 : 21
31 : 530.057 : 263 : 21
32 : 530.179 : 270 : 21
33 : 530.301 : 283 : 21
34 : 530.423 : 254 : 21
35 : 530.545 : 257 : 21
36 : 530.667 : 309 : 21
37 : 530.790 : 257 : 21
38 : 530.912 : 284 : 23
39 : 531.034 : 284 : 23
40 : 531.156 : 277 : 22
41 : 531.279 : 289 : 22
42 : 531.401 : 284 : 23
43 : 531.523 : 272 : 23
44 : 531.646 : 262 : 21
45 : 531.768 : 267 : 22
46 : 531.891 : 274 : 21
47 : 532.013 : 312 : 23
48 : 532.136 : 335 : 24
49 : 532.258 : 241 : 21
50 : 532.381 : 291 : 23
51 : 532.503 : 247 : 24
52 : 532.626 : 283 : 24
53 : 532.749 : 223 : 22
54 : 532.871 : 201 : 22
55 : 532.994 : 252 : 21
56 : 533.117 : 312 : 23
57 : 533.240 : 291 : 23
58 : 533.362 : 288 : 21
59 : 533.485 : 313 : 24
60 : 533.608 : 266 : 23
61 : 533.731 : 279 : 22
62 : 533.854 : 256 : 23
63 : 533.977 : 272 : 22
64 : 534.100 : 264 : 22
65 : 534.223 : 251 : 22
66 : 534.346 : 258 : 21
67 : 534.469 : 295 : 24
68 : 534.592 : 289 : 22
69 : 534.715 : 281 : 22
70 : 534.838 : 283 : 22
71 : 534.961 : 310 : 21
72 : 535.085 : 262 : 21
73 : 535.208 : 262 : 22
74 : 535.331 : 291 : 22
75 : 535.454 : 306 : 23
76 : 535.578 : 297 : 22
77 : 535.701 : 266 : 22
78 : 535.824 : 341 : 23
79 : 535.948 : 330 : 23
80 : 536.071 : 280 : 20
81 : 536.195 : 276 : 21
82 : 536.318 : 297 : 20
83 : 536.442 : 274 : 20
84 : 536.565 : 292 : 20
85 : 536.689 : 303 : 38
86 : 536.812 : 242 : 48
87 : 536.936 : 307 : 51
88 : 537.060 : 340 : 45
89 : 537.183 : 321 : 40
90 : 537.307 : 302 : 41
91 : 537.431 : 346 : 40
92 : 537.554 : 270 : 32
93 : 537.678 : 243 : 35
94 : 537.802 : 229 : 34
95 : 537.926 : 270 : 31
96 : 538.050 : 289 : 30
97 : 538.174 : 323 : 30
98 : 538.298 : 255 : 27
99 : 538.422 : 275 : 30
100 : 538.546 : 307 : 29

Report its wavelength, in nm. 534.961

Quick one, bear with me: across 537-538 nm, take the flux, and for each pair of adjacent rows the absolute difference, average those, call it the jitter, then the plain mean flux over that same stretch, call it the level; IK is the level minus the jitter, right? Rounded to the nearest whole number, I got 256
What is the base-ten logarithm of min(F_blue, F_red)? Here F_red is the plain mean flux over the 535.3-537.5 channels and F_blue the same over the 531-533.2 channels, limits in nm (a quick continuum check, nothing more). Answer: 2.44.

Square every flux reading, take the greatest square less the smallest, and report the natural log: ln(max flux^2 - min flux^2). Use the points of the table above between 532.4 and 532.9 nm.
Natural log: 10.6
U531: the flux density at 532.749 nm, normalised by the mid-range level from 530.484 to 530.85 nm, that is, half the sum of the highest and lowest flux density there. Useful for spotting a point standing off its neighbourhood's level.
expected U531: 0.79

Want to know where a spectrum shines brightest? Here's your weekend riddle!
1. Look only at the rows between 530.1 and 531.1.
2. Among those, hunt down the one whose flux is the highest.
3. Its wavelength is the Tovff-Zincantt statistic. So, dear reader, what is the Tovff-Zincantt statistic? 530.667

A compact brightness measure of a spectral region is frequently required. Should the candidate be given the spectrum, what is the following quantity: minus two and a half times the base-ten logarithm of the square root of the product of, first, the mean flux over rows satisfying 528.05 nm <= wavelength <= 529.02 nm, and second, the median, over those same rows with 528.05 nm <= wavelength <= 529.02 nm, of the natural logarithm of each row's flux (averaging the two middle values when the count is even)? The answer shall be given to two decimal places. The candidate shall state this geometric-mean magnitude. -3.98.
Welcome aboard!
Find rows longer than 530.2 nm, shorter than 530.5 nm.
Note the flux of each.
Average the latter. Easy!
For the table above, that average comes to 268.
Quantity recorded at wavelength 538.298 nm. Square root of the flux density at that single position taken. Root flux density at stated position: 16.0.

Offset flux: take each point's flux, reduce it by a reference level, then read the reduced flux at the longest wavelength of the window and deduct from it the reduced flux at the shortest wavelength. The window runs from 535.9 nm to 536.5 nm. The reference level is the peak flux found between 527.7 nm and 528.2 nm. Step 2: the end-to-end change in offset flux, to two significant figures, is -56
